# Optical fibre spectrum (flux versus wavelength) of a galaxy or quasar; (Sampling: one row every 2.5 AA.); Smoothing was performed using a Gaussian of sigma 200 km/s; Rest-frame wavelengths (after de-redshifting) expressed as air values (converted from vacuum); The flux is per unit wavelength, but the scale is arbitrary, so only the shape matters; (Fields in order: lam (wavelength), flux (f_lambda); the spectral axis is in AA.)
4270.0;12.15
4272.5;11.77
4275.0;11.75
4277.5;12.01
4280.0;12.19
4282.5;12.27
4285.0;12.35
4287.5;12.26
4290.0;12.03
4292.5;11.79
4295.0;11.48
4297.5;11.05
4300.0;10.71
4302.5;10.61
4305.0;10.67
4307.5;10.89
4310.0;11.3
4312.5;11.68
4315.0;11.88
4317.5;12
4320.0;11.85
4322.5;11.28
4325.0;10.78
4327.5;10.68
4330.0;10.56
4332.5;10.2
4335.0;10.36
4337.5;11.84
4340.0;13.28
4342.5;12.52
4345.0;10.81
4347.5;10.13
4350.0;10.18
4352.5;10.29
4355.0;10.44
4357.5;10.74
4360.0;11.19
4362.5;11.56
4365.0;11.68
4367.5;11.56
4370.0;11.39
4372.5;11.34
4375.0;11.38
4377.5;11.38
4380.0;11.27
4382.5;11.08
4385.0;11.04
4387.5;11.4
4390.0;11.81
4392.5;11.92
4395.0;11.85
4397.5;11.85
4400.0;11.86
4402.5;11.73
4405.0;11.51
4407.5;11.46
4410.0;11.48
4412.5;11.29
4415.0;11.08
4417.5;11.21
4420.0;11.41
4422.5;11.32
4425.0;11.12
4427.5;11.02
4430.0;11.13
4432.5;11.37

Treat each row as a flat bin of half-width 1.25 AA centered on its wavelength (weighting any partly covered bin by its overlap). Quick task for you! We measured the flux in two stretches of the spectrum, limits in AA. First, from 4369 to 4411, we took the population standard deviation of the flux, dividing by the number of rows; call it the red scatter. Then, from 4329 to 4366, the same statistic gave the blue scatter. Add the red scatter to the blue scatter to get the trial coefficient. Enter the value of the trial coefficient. 1.18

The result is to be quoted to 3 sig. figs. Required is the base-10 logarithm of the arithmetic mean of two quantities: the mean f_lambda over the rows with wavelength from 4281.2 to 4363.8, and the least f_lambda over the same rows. 1.03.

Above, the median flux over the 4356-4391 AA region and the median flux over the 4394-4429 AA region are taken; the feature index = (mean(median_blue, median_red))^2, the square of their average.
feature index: 130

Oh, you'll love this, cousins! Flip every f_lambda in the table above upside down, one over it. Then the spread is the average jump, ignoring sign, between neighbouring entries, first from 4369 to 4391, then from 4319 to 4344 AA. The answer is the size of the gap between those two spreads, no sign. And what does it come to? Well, 0.0034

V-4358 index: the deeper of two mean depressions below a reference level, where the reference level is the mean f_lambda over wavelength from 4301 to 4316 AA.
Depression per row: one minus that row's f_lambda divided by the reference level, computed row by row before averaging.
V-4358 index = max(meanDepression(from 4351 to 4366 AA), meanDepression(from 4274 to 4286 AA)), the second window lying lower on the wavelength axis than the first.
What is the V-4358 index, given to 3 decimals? 0.017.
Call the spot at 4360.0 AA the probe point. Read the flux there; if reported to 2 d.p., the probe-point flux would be 11.19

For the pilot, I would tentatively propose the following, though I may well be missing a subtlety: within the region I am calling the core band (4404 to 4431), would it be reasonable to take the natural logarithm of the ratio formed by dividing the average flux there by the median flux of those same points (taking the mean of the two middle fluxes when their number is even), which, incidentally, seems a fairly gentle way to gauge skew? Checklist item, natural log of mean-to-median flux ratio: 0.00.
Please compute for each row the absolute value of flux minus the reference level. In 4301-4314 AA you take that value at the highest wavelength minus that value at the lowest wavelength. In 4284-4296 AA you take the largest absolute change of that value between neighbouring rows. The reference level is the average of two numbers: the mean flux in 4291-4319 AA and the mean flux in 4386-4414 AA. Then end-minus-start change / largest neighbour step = -2.1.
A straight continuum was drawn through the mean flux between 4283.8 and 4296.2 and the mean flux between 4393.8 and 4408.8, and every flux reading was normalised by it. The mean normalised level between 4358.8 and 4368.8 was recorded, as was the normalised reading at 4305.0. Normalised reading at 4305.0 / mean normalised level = 0.92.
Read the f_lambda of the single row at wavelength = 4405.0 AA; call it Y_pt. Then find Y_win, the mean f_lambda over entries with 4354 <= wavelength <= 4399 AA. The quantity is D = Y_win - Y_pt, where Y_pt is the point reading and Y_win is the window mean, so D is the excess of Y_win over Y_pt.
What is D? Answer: -0.1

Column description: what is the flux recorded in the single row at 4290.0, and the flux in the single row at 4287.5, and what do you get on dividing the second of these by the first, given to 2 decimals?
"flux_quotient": 1.02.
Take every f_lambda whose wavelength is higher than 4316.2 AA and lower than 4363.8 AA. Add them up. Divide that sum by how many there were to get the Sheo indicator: 11.1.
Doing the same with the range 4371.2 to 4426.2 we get 11.4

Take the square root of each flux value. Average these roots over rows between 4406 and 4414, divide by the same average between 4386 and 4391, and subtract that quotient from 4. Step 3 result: 3.01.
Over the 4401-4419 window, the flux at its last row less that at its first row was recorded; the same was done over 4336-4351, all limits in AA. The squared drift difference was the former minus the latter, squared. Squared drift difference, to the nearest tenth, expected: 1.3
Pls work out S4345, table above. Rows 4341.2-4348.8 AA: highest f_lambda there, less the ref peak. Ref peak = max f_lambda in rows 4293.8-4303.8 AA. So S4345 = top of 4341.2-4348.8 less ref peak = 1.0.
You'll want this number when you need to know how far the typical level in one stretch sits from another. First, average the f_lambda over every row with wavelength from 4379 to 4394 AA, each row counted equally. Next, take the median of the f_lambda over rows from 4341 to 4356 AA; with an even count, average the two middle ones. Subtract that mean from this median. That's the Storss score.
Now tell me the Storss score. -1.1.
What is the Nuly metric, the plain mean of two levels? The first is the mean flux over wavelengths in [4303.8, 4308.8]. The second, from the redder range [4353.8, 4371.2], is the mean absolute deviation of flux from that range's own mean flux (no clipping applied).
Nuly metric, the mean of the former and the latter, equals 5.58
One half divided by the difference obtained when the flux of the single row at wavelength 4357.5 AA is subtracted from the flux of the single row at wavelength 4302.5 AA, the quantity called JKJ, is -3.8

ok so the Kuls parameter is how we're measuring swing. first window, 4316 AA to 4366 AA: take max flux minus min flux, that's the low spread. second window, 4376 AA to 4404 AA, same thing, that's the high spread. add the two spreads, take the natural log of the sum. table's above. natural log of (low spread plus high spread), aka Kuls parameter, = 1.4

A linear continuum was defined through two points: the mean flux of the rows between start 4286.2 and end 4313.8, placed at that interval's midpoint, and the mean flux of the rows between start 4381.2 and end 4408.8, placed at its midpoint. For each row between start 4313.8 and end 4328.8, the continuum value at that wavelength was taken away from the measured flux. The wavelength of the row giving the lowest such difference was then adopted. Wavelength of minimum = 4327.5 AA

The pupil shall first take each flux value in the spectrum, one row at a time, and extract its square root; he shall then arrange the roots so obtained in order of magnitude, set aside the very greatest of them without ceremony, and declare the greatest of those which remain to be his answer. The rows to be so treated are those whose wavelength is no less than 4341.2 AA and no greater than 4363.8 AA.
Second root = 3.40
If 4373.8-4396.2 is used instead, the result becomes 3.44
